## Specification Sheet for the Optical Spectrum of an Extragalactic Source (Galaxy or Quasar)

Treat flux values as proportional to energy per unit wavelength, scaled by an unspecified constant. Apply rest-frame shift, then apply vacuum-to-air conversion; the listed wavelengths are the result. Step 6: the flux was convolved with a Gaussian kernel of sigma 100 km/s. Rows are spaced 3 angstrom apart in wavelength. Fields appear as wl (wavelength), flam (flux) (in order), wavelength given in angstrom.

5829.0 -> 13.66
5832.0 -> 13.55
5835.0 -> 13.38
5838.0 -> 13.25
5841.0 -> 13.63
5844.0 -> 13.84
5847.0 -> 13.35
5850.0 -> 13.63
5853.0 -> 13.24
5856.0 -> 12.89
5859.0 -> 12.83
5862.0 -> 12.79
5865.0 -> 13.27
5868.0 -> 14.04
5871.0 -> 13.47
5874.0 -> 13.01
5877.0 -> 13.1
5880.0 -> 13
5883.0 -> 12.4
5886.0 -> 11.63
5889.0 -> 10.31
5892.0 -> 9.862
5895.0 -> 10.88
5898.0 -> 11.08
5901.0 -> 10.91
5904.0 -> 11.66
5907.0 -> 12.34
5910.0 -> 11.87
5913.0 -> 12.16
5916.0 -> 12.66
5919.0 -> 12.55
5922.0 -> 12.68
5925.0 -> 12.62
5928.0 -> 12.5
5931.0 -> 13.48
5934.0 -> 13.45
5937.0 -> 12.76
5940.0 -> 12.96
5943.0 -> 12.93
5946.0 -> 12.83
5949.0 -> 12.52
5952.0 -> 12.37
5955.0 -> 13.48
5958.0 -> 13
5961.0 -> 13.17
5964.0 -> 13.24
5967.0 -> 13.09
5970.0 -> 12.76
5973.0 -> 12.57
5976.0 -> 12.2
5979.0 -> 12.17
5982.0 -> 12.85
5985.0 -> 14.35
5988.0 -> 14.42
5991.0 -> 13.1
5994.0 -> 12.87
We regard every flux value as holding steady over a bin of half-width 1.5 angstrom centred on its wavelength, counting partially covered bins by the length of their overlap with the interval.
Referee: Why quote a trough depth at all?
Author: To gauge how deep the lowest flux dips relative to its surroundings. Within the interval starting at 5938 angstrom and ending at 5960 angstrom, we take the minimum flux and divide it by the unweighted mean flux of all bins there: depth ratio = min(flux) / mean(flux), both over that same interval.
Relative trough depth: 0.961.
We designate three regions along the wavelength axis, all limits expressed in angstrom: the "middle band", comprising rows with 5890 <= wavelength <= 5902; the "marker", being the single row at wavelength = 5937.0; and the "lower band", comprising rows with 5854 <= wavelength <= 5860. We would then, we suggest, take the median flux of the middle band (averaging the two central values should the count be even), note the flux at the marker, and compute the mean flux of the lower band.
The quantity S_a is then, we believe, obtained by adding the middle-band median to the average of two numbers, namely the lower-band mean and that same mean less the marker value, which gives 17.4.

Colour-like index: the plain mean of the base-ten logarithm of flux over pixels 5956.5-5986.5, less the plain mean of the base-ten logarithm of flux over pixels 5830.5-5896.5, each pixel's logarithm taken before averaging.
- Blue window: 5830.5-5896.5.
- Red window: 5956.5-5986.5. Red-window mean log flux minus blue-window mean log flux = 0.01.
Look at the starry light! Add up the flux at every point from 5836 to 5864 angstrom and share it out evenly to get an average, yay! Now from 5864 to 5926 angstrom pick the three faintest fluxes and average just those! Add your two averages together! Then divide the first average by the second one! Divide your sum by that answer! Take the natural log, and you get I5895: 2.91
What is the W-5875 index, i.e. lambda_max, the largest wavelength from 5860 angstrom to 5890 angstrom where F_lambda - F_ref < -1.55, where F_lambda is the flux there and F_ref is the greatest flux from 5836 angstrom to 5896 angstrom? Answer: 5889.0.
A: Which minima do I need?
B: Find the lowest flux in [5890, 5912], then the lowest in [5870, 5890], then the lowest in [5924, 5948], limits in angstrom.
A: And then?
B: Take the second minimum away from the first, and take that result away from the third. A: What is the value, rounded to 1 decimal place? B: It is 12.9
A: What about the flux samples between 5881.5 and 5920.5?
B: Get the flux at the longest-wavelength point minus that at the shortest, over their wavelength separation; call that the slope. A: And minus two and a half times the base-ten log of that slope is 5.95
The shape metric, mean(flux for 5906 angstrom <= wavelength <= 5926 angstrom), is 12.4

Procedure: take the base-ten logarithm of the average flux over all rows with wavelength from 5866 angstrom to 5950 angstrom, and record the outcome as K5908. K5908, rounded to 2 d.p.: 1.09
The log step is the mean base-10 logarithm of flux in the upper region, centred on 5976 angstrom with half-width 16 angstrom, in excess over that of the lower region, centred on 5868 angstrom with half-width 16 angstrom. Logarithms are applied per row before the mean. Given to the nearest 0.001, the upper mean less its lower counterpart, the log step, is -0.001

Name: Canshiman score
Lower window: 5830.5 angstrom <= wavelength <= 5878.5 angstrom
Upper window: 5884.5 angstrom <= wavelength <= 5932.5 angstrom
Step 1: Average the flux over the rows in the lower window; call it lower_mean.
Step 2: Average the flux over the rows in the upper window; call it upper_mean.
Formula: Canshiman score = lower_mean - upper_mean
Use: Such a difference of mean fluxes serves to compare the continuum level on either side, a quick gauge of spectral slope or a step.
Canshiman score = 1.5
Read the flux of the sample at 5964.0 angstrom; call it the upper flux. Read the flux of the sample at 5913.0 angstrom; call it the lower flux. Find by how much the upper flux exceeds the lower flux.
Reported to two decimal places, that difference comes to 1.08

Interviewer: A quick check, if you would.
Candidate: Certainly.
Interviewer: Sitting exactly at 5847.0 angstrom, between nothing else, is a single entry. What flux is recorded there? 13.35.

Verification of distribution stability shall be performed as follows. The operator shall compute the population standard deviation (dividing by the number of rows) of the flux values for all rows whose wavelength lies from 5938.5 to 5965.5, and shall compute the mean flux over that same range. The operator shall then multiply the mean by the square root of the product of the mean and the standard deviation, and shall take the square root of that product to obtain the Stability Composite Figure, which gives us 5.2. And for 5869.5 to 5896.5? 6.8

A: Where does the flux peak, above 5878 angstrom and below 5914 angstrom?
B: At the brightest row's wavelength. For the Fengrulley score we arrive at 5880.0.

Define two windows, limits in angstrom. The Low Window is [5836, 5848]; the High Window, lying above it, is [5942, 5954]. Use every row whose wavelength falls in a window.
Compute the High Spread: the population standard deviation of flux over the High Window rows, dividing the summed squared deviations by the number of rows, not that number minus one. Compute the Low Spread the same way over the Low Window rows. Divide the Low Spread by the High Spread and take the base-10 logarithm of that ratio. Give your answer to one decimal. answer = 0.0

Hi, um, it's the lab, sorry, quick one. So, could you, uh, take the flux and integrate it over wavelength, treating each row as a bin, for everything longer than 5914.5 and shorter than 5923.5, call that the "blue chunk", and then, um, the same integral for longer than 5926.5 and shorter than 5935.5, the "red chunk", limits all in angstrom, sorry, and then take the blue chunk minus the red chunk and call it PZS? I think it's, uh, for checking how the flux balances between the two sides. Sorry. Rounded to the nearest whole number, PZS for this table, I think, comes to -5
